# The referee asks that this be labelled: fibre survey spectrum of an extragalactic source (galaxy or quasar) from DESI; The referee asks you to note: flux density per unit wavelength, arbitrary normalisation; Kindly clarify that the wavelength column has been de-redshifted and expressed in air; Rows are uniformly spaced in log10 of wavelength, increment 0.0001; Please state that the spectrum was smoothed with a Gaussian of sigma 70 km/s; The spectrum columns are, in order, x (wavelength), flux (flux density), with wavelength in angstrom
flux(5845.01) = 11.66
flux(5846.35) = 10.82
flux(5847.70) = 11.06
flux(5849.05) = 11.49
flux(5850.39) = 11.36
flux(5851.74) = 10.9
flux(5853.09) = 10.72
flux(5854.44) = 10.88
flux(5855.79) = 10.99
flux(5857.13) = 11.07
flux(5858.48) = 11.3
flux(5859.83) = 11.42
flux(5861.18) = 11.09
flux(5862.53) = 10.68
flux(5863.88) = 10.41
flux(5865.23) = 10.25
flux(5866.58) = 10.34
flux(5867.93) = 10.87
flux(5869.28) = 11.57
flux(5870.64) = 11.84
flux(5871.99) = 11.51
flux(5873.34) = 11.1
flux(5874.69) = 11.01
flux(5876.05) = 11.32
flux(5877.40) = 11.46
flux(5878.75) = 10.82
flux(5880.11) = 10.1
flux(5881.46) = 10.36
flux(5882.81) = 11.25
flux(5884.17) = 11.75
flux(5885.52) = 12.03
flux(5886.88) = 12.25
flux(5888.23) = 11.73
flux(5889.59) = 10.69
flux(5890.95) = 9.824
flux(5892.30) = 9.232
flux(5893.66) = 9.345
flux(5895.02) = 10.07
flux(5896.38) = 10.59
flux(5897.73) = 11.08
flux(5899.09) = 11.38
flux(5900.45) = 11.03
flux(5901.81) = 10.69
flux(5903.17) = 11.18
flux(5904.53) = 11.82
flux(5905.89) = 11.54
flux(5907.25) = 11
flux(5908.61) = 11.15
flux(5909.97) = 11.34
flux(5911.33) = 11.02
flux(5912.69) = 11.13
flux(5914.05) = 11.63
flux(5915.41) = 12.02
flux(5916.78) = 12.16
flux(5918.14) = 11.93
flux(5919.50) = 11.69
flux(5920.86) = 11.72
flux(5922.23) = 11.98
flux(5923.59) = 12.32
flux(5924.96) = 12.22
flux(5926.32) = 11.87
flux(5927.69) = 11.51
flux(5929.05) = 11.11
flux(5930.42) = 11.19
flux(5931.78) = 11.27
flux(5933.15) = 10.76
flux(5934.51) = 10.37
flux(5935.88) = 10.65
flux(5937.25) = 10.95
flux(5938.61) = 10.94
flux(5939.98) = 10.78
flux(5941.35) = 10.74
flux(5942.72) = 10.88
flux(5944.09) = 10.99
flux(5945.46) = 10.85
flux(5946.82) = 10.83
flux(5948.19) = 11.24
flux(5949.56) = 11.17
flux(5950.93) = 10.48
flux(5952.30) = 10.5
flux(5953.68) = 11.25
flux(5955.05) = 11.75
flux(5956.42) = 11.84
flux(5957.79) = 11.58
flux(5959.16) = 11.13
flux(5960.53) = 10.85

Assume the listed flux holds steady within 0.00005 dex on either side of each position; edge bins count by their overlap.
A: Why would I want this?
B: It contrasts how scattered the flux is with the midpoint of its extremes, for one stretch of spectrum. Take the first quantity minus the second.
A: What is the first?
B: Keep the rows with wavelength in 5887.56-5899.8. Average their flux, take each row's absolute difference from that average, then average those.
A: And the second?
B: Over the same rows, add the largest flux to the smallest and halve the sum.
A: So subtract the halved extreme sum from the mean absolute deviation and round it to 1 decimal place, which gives -9.8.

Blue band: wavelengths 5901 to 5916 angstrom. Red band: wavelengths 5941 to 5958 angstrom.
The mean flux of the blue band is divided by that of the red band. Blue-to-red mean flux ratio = 1.02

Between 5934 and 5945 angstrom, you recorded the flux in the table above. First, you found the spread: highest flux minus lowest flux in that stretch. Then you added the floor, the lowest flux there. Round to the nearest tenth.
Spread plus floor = 11.0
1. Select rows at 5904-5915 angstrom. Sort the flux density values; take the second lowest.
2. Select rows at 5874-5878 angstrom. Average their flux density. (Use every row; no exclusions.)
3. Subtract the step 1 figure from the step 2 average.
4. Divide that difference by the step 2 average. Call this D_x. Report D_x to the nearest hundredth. 0.02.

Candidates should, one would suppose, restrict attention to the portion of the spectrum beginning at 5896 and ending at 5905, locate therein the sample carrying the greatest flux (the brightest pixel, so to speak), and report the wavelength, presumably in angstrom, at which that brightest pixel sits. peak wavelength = 5904.53 angstrom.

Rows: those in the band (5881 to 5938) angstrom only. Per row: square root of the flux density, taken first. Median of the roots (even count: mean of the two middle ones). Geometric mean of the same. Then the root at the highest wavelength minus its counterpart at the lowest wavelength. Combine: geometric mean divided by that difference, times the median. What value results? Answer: 124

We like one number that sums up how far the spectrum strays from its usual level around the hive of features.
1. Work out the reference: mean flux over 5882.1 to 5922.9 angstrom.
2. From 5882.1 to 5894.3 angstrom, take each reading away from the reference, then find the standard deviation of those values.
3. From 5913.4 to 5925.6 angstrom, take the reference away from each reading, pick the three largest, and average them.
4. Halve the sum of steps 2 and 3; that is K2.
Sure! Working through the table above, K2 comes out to 1.1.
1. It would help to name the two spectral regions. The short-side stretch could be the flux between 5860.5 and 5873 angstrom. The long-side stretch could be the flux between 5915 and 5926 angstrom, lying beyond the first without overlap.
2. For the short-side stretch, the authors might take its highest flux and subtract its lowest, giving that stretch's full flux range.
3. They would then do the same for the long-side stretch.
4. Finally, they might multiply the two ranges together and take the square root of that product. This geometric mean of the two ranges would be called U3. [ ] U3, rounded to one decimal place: 1.0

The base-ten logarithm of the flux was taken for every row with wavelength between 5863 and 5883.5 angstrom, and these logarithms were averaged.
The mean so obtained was 1.04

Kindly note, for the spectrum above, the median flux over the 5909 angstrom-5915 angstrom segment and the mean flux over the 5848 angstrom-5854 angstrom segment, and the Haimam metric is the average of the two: 11.2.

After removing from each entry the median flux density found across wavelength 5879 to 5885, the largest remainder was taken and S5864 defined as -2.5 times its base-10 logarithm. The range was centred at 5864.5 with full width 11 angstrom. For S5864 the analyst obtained 0.29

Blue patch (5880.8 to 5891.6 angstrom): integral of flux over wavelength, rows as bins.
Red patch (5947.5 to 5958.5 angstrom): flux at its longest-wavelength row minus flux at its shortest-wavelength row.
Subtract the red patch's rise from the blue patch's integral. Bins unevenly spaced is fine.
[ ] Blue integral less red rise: 121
